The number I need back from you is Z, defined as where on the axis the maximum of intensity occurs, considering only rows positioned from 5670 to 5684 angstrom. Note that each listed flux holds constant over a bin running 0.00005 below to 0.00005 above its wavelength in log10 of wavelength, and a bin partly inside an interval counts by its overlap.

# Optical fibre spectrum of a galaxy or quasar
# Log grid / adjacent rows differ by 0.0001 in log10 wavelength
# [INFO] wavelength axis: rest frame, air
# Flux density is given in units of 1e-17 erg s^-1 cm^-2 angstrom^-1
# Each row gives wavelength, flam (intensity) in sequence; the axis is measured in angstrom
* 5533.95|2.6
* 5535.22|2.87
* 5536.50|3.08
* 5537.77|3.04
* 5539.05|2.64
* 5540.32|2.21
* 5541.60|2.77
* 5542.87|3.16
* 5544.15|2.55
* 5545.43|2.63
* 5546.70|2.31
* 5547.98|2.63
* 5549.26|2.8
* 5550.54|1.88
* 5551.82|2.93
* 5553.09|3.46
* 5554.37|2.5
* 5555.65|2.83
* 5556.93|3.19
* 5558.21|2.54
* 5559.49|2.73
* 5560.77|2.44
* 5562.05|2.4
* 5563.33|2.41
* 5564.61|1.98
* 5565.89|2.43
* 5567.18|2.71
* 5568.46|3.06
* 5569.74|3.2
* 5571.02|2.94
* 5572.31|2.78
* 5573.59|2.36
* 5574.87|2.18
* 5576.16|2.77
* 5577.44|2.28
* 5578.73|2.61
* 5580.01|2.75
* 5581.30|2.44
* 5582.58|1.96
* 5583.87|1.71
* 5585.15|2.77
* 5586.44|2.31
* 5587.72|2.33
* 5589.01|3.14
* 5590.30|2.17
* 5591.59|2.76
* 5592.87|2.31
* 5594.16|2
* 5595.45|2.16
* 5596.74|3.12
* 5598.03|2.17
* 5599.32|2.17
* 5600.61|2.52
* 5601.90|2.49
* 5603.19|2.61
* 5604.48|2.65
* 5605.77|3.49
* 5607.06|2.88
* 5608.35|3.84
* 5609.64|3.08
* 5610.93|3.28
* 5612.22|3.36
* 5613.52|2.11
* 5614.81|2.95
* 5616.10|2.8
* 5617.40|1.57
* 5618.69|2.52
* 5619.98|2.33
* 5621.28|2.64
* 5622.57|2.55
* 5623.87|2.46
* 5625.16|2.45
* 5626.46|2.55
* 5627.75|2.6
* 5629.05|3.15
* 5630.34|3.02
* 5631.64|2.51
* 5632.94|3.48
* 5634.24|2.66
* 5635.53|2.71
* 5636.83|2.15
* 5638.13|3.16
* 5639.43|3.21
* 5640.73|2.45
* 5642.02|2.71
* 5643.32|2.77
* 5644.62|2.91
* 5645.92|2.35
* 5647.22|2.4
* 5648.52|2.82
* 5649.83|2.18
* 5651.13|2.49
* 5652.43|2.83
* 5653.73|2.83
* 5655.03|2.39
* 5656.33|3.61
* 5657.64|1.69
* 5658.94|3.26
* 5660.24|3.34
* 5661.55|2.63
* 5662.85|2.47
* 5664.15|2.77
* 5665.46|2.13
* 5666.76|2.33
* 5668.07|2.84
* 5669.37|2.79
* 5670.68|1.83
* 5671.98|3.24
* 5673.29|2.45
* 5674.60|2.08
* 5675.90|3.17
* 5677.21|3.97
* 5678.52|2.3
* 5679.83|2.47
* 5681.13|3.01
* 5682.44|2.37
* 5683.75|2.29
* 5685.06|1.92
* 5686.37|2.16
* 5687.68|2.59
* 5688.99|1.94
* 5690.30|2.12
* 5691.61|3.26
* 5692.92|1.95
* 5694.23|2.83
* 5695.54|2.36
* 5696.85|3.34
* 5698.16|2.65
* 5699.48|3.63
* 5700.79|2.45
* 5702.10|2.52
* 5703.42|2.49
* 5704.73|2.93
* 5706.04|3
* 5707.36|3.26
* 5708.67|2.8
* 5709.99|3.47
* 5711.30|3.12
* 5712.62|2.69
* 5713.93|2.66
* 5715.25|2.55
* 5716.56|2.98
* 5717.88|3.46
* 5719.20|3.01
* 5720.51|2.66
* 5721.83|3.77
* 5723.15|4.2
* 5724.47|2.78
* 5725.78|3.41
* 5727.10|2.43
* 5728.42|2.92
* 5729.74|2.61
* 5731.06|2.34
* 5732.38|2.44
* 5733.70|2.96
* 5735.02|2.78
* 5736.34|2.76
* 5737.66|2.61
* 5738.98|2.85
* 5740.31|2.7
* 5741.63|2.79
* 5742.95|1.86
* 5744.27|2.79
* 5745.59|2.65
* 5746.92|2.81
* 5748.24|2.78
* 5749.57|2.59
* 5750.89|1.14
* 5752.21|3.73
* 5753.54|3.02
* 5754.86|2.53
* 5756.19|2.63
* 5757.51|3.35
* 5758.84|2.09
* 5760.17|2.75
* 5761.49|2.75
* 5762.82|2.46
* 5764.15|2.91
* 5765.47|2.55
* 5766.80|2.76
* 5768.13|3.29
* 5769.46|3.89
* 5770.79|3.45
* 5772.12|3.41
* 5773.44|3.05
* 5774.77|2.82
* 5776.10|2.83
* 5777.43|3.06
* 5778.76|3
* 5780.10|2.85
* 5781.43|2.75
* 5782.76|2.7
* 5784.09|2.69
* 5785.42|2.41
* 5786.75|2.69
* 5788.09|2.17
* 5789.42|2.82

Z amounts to 5677.21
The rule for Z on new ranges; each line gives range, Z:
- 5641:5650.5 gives 5644.62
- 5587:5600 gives 5589.01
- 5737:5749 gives 5738.98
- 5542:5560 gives 5553.09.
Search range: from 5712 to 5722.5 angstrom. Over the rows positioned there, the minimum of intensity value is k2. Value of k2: 2.55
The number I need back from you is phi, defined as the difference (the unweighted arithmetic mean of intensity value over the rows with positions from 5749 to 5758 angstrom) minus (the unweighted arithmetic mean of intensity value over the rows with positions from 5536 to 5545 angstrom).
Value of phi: -0.07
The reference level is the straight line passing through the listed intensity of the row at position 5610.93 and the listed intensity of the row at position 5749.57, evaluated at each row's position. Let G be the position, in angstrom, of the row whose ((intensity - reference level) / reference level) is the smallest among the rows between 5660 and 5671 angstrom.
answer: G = 5670.68 angstrom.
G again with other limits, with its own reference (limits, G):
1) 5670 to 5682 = 5670.68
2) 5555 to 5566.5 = 5564.61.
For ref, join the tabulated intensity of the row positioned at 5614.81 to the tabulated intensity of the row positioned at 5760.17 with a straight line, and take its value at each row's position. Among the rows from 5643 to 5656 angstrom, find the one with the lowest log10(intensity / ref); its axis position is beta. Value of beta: 5649.83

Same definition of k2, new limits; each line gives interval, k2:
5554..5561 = 2.44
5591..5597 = 2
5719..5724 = 2.66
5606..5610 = 2.88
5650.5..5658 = 1.69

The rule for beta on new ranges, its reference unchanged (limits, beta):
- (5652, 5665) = 5657.64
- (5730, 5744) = 5742.95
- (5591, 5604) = 5594.16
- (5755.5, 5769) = 5758.84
